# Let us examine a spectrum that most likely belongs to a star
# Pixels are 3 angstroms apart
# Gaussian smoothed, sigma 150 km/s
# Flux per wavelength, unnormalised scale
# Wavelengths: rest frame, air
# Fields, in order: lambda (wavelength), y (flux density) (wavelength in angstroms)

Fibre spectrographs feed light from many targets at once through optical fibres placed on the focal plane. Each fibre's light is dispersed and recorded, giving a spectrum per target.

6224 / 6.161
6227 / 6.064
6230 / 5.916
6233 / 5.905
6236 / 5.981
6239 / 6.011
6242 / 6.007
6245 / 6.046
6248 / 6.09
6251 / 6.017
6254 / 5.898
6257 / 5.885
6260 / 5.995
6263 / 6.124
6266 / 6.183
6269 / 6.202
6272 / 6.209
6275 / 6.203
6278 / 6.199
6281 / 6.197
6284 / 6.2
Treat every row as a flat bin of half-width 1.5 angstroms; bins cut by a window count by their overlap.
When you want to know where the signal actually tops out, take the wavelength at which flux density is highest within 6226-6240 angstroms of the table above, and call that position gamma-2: 6227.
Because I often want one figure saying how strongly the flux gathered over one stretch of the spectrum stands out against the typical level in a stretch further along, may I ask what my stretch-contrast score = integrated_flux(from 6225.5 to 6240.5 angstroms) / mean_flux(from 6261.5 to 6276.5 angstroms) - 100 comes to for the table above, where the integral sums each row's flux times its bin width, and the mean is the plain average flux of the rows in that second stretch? -85.5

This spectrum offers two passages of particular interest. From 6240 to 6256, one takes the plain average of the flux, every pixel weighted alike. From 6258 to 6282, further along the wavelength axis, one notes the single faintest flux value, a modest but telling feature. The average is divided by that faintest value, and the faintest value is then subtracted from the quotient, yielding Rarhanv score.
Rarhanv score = -4.99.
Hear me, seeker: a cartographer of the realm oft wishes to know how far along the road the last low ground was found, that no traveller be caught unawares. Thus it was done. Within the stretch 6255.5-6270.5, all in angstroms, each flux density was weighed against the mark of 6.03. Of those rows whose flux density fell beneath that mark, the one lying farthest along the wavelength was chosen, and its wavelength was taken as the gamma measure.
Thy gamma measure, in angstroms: 6260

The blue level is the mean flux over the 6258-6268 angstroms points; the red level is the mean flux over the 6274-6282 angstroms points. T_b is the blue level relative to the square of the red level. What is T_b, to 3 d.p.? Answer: 0.159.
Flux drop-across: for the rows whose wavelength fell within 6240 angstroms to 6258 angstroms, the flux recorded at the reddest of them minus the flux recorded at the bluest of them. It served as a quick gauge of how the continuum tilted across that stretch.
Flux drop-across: -0.12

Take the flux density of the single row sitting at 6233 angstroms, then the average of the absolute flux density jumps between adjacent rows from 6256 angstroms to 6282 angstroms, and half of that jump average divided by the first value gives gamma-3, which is 0.0036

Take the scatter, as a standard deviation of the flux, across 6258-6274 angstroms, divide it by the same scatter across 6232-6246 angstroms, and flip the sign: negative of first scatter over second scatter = -1.7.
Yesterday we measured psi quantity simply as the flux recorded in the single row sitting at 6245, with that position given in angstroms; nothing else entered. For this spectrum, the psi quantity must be 6.046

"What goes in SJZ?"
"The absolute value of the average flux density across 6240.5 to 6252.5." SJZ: 6.04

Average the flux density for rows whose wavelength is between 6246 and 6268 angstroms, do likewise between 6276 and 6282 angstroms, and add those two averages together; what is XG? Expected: 12.2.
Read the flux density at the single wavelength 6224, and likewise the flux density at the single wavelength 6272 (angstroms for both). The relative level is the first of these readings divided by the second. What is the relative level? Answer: 0.992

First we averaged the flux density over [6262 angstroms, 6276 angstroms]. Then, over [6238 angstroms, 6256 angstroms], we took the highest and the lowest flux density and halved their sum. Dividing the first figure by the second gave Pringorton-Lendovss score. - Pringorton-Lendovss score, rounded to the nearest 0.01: 1.03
